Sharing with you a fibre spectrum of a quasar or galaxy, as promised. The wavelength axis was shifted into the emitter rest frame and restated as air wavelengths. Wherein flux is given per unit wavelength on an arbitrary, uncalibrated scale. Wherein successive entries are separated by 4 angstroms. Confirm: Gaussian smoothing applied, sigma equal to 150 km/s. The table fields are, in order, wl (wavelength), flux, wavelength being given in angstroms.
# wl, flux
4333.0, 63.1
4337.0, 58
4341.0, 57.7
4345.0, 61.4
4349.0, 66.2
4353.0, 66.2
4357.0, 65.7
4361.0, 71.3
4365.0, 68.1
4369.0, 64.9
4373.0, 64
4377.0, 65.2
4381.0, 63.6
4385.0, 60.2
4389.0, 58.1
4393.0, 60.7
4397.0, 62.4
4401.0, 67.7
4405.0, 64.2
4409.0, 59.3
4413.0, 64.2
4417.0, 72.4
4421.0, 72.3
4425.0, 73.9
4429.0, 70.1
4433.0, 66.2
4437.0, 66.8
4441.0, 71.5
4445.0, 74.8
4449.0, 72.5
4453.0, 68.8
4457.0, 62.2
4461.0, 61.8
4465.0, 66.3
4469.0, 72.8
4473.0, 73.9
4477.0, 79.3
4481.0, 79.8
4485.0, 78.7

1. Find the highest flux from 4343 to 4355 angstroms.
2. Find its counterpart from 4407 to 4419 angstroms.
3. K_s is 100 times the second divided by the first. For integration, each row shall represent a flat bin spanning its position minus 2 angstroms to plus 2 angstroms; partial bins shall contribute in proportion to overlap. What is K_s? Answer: 109.4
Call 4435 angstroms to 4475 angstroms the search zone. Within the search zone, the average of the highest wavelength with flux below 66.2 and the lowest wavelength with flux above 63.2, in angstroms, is 4449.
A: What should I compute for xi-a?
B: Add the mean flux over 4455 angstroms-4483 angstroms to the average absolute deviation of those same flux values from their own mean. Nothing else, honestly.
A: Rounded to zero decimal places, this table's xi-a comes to 77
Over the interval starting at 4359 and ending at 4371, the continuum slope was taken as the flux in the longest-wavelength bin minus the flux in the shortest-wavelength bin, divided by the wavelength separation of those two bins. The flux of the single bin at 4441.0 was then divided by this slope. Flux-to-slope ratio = -89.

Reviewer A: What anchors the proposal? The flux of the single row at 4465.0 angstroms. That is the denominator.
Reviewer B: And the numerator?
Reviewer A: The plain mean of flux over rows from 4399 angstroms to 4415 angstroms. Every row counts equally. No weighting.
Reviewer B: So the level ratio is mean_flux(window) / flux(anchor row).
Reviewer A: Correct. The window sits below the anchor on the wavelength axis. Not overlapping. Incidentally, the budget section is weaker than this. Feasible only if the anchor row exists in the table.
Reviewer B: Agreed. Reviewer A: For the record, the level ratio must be 0.96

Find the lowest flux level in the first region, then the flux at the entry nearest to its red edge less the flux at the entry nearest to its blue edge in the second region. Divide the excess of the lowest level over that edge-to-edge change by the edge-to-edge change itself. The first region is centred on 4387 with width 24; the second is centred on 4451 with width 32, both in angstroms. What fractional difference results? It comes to -117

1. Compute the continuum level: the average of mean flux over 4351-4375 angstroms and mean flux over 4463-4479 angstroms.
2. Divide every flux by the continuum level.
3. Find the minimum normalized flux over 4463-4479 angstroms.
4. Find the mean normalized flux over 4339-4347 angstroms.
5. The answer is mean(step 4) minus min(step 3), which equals -0.097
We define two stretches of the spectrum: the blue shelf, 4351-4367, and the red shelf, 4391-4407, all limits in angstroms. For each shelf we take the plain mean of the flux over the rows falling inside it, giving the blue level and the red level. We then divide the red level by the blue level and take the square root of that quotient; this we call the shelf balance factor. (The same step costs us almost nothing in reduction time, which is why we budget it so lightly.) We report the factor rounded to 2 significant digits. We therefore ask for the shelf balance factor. 0.97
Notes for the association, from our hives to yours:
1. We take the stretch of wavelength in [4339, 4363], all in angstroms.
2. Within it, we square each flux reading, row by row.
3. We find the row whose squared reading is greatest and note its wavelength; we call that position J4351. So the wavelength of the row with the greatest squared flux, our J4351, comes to 4361.0 angstroms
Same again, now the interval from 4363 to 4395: 4365.0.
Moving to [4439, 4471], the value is 4445.0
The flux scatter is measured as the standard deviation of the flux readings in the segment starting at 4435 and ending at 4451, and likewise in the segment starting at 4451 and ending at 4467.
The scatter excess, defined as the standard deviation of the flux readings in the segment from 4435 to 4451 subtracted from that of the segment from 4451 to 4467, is 0.0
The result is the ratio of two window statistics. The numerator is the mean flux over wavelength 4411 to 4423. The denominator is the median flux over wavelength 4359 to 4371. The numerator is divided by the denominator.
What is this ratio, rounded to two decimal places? 1.02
